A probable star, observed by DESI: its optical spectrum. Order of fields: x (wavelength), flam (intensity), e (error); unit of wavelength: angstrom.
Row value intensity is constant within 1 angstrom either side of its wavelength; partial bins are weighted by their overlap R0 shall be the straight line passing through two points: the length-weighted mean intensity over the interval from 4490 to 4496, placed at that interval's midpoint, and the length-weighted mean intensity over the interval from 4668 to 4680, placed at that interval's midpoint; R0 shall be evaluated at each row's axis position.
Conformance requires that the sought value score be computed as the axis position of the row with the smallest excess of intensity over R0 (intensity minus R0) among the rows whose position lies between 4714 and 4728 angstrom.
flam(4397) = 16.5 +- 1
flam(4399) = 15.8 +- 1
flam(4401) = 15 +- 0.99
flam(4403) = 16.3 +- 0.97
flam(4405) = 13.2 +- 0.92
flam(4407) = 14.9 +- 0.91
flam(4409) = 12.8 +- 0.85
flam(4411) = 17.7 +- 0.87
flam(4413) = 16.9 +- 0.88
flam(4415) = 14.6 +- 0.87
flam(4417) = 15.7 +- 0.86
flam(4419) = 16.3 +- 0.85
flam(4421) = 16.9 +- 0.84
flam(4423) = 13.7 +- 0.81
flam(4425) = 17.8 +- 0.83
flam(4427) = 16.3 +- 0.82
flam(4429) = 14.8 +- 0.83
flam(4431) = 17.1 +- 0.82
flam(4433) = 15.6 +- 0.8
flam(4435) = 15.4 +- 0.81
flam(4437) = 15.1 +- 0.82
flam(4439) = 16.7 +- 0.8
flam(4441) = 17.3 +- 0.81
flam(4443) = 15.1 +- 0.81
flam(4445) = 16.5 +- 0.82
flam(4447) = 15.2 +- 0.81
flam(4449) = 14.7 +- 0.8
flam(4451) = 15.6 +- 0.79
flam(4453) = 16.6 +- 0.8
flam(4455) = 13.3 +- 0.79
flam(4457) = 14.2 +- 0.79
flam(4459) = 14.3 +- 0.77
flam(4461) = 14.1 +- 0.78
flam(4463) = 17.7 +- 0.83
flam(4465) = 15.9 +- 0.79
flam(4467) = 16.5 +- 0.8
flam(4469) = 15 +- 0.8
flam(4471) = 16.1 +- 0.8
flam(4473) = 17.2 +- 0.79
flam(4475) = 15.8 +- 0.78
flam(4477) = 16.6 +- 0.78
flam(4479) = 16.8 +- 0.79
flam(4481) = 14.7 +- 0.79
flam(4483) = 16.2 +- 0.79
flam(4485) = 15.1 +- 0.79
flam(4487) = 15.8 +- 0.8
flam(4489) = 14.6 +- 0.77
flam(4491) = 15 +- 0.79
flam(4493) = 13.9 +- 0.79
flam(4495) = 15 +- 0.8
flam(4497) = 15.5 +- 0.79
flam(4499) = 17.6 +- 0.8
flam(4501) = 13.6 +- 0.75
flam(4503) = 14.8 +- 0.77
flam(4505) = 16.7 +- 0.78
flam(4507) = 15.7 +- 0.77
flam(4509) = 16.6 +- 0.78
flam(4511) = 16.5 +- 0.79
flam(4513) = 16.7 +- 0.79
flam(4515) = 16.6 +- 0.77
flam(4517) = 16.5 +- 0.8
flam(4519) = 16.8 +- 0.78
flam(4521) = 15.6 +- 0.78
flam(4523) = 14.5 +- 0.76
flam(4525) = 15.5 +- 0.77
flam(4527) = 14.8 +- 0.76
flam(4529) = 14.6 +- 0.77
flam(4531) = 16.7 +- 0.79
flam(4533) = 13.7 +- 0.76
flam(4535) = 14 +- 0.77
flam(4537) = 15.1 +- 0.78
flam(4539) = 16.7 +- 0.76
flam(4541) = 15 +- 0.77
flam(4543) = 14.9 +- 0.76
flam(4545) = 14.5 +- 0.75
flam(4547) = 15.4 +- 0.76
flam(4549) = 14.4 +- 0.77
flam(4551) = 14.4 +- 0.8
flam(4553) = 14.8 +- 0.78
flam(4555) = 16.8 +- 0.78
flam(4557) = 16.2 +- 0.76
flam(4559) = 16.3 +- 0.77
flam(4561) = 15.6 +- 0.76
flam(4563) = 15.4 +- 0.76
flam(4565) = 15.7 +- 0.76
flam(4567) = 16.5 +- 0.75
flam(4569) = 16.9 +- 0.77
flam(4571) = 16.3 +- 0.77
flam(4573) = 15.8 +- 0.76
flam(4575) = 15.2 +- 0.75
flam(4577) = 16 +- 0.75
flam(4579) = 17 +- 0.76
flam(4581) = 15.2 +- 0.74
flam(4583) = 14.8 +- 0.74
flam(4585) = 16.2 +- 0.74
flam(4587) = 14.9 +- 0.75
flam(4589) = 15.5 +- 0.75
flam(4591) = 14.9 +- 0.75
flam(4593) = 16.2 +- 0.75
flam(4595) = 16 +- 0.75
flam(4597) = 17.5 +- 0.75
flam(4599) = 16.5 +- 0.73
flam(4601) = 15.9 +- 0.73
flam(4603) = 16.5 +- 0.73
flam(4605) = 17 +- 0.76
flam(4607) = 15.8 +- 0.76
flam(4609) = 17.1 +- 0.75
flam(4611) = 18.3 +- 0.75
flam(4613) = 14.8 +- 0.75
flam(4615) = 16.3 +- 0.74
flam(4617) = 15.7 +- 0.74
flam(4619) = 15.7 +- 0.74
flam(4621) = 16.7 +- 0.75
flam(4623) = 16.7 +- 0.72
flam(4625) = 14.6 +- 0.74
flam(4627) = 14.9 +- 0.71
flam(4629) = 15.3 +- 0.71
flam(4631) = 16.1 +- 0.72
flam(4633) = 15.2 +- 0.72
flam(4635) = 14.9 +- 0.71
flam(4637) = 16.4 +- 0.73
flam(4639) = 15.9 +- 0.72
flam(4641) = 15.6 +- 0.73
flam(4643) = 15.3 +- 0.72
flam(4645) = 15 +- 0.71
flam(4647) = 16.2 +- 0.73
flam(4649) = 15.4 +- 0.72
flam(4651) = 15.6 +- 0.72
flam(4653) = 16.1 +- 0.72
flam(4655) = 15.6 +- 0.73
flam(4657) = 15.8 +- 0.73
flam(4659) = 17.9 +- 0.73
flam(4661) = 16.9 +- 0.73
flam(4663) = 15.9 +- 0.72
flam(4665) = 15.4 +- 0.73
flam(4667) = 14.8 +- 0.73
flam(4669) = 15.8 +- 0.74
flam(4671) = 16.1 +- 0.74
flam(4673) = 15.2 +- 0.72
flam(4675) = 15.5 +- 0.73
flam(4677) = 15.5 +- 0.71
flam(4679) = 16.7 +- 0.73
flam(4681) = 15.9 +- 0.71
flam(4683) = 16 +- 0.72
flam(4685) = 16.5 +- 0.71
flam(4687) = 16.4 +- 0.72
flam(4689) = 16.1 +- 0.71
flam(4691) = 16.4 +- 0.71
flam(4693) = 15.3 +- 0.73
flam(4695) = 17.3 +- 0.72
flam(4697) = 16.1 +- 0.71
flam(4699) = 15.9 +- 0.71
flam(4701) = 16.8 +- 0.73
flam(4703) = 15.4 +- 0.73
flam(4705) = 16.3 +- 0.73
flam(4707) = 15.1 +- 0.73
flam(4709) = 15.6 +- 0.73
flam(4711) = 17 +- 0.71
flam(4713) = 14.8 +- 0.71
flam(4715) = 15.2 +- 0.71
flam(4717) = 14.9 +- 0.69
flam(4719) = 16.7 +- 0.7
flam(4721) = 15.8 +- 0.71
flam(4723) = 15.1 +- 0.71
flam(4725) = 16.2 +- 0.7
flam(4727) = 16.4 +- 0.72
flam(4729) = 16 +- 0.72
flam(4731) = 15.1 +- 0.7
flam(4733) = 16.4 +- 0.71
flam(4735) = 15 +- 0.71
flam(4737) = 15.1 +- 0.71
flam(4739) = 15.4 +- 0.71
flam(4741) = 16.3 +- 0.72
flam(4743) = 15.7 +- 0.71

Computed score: 4717 angstrom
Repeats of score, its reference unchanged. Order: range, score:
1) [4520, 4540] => 4533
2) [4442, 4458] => 4455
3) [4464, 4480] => 4469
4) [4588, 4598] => 4591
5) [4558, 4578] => 4575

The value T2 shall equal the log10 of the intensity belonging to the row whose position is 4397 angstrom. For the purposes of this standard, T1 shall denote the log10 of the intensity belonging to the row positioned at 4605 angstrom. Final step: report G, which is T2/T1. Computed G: 0.99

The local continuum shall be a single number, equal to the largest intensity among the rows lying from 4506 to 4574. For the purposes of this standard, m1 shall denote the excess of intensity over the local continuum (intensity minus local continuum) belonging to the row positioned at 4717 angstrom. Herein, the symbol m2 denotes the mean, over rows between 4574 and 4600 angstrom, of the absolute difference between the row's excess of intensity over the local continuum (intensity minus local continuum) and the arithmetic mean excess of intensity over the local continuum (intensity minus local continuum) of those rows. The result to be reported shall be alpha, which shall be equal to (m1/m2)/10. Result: -0.29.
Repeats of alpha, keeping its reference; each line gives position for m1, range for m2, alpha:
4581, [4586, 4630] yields -0.22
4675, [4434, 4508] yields -0.15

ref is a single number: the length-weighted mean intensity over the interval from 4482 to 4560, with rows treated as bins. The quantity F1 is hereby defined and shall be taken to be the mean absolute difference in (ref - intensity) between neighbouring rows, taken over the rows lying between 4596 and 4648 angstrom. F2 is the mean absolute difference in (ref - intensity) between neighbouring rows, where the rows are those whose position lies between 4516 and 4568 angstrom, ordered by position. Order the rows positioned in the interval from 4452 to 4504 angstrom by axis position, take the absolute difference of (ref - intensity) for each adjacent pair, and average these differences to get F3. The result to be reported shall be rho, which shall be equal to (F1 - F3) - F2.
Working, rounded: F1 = 0.88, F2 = 0.87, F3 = 1.34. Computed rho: -1.3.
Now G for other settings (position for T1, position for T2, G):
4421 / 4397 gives 0.99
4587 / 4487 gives 1.02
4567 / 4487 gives 0.98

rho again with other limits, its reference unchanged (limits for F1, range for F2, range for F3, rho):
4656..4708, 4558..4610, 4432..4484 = -1.2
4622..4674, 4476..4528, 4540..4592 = -1.0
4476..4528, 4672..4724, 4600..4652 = -0.6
